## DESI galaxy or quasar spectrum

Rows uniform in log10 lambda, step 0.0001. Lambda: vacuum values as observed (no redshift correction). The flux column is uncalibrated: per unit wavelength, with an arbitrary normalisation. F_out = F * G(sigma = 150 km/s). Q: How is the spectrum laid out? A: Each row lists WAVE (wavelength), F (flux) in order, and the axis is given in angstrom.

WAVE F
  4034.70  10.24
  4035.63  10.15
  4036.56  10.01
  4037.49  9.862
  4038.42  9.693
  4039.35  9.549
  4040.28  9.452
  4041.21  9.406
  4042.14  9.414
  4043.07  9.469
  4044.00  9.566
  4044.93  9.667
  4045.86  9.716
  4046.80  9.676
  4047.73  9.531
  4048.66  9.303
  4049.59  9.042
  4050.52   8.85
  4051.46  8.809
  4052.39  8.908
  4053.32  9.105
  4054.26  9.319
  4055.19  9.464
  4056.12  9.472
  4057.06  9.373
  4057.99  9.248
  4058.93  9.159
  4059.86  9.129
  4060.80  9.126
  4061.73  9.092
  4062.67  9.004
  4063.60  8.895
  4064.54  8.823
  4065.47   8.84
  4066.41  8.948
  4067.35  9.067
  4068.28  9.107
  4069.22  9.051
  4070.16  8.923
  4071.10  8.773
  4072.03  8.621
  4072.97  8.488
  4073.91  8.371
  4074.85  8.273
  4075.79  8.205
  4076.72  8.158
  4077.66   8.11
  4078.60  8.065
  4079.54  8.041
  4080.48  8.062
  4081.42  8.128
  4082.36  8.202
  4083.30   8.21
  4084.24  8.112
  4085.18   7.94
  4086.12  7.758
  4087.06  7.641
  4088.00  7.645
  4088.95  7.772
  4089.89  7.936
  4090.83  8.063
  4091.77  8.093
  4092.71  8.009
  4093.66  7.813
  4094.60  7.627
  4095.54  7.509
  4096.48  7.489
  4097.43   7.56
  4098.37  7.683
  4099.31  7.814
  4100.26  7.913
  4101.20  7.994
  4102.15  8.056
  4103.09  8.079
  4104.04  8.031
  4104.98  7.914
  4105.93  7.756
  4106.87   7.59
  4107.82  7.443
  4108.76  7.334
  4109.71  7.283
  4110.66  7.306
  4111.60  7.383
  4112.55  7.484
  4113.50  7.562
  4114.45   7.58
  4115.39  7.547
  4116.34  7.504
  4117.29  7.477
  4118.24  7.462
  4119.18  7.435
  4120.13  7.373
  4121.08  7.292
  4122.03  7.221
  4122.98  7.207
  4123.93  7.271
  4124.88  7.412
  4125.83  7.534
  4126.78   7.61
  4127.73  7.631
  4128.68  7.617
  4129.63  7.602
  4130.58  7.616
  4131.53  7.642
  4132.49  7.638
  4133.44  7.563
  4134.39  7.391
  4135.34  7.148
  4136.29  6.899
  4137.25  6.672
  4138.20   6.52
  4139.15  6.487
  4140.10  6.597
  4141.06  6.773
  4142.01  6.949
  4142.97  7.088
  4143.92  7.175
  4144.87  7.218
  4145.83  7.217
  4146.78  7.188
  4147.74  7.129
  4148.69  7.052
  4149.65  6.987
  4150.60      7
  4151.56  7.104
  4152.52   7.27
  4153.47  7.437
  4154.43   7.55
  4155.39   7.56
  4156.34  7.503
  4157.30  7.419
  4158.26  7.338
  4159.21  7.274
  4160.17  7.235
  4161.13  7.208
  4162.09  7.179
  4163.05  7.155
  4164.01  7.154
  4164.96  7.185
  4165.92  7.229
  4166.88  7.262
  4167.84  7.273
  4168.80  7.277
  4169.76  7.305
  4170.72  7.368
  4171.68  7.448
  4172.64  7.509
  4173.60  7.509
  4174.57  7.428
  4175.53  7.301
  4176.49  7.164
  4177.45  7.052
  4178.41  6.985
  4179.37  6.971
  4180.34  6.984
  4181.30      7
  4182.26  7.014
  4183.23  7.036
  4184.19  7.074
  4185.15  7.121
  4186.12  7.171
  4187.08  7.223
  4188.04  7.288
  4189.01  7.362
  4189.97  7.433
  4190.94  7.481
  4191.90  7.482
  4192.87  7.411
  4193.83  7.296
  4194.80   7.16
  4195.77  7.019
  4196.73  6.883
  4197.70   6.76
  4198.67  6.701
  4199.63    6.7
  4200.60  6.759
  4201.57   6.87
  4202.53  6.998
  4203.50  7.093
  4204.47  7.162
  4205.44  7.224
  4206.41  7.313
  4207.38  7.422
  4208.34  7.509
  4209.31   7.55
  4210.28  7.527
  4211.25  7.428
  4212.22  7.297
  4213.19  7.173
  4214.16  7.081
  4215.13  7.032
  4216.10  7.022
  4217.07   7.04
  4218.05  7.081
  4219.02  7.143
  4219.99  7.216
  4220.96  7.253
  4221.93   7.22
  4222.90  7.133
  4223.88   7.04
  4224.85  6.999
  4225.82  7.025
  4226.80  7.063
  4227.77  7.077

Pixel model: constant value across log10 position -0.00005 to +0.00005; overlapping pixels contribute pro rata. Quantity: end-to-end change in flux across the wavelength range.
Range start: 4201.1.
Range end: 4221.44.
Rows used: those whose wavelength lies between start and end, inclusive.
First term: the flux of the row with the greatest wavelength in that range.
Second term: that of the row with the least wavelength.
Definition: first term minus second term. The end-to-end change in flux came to 0.38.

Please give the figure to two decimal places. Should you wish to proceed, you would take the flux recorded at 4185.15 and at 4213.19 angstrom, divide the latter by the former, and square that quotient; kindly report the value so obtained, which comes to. 1.01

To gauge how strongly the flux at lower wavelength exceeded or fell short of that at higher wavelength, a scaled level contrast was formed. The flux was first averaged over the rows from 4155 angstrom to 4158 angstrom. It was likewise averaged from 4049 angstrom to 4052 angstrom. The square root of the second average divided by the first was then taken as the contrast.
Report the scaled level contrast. 1.09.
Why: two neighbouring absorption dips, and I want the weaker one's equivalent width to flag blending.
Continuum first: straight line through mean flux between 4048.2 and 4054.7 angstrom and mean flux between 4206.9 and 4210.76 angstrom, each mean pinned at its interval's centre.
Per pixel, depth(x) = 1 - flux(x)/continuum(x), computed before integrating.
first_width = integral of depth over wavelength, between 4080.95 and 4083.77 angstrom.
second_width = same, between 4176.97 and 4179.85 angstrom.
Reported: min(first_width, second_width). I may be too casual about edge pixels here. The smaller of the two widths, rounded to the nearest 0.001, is 0.182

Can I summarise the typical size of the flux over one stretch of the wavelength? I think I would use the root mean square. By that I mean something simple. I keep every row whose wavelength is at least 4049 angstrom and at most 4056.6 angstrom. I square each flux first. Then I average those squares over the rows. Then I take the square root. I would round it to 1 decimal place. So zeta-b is 9.1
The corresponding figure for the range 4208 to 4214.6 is 7.4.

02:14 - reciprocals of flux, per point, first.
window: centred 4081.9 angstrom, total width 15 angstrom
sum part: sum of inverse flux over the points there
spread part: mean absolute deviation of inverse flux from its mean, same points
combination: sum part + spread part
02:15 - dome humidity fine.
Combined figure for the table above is 2.0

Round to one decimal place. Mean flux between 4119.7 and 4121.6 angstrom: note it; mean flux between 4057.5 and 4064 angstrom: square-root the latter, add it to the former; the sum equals 10.3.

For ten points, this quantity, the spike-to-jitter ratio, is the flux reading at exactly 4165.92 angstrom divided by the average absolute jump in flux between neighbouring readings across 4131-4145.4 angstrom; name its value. 54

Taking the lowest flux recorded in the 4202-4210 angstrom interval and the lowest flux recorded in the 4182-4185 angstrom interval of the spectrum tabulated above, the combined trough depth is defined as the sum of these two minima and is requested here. 14.0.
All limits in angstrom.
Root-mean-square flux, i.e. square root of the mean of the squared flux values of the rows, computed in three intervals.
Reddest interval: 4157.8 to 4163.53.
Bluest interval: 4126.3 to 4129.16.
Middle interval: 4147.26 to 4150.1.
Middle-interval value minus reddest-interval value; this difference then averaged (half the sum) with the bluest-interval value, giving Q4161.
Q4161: 3.7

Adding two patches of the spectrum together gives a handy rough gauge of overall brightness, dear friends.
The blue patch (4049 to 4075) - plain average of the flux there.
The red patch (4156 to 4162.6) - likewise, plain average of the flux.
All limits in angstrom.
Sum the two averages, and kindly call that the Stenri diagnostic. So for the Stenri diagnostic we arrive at 16.3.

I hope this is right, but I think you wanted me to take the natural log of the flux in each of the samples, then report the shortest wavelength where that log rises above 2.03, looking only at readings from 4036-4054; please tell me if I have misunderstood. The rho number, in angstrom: 4036.56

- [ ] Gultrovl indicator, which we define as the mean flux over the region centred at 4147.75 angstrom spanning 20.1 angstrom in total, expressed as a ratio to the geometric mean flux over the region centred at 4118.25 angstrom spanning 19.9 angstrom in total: 0.96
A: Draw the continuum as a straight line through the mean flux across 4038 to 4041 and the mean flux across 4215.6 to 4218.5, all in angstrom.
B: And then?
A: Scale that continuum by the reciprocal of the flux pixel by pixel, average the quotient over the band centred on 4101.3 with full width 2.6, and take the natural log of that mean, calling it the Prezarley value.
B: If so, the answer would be 0.08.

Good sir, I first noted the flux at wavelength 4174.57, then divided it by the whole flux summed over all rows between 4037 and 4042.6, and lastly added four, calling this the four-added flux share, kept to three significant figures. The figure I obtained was 4.13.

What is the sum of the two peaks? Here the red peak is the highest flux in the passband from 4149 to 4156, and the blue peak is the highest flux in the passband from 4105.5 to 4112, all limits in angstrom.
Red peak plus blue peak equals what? 15.3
